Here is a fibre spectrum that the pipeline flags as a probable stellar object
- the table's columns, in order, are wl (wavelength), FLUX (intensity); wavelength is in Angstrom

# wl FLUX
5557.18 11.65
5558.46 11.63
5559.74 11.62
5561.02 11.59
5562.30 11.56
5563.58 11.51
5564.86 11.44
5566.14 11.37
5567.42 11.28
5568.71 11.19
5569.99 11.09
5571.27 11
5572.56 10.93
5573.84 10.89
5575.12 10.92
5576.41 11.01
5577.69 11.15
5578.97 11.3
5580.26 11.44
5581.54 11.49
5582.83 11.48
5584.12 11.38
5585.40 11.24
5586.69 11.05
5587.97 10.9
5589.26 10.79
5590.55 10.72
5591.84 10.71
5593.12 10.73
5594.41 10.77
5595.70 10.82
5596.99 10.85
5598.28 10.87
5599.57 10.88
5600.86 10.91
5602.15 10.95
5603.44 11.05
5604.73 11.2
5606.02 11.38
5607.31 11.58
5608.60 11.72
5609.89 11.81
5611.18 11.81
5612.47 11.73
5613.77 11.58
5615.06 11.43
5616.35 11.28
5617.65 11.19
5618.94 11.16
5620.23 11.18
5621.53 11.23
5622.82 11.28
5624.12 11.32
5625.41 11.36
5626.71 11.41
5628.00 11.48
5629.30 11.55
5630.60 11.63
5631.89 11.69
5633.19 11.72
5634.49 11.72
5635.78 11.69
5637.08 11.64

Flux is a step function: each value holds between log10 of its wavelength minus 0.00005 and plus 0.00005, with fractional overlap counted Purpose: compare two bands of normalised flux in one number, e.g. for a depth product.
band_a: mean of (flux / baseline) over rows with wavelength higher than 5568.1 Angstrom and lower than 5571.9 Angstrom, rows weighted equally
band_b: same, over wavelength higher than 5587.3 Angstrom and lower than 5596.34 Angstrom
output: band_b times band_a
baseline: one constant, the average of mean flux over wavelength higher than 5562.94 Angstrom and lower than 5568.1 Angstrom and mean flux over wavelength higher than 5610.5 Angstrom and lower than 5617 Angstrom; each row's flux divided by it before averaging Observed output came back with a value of 0.91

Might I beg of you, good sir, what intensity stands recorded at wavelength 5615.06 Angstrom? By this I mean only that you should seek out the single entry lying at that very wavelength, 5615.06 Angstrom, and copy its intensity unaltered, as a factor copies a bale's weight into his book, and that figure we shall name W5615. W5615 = 11.43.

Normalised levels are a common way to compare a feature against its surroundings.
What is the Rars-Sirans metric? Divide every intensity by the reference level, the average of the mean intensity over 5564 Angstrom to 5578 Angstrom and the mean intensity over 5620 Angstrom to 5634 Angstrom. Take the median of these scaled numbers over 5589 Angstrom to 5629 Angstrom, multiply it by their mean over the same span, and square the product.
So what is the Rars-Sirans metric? 0.97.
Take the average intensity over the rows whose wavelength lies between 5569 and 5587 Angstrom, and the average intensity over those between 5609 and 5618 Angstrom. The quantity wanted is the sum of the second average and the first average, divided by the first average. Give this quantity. 2.03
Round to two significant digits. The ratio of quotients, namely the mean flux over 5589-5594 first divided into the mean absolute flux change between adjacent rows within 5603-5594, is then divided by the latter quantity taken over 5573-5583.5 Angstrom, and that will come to 0.032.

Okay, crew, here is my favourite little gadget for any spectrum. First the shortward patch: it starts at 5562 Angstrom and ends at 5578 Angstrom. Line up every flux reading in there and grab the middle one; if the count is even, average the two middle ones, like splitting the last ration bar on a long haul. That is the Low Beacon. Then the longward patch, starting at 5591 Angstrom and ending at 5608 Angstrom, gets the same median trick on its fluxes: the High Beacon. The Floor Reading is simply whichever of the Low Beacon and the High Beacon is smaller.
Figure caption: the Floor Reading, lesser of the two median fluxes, 10.9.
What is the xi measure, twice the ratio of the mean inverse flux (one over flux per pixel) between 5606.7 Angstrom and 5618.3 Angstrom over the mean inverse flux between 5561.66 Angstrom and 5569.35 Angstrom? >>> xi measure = 1.970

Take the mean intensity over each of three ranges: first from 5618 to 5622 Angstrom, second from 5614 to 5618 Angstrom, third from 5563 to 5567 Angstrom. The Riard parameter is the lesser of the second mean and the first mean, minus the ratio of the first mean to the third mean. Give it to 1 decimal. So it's 10.2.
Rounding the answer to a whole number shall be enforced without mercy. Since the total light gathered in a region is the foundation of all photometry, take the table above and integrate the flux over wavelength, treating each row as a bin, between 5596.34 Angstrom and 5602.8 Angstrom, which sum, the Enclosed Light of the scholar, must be 70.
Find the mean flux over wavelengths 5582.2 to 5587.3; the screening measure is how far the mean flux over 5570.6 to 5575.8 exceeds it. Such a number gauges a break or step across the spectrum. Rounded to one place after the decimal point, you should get -0.4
